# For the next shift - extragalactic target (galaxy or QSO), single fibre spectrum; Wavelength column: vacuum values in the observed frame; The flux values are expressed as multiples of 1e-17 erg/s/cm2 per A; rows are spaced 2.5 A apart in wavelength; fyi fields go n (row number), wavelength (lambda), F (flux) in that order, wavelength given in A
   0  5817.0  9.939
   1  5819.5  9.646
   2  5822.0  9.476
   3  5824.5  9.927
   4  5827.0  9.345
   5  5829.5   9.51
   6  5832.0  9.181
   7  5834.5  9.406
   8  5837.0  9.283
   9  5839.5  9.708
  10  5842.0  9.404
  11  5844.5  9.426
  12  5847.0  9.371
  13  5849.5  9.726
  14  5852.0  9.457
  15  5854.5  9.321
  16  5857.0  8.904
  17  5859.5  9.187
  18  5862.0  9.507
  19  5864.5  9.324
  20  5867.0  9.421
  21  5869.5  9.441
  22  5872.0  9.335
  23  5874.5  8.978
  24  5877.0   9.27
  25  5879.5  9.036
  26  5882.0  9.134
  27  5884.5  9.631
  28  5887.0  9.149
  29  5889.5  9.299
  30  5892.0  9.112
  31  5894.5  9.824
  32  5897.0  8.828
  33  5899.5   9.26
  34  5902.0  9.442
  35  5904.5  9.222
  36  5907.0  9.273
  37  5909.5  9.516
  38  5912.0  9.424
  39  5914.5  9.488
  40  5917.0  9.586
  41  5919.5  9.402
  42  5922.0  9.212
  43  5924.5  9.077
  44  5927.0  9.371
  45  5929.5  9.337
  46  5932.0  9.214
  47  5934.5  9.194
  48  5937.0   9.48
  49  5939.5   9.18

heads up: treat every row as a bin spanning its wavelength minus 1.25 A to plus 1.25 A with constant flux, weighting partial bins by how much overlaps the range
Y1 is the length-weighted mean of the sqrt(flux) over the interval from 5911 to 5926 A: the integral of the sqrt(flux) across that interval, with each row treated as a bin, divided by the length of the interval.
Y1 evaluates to 3.06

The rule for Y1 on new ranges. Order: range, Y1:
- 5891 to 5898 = 3.04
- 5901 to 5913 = 3.06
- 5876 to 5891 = 3.04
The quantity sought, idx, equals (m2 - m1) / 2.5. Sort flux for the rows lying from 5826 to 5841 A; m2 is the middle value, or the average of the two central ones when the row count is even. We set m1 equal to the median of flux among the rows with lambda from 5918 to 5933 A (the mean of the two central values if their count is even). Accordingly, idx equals 0.040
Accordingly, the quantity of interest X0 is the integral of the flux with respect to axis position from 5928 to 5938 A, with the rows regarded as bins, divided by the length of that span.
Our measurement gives 9.30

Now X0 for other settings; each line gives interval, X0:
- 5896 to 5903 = 9.18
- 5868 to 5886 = 9.26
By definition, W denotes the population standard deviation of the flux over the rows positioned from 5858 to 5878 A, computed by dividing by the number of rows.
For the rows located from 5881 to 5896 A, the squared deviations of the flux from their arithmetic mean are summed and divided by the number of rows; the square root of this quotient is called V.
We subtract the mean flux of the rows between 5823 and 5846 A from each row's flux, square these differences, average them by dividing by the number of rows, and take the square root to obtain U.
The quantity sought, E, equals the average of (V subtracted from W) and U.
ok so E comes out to 0.05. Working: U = 0.214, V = 0.27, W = 0.16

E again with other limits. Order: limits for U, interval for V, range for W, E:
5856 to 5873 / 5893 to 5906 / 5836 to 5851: 0.02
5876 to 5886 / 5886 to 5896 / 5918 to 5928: 0.04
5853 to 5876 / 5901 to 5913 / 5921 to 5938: 0.10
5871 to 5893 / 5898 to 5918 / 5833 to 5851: 0.11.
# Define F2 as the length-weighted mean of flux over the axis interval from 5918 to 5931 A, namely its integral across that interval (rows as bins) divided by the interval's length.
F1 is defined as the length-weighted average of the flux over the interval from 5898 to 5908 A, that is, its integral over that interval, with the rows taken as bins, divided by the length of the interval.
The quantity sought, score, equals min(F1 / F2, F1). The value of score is 1.00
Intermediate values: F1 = 9.29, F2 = 9.28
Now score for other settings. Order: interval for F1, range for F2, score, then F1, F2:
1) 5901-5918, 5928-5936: 1.02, 9.42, 9.26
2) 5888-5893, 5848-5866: 0.98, 9.21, 9.35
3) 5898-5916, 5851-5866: 1.01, 9.37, 9.28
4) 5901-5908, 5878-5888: 1.01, 9.31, 9.24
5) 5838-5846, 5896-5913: 1.02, 9.50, 9.29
